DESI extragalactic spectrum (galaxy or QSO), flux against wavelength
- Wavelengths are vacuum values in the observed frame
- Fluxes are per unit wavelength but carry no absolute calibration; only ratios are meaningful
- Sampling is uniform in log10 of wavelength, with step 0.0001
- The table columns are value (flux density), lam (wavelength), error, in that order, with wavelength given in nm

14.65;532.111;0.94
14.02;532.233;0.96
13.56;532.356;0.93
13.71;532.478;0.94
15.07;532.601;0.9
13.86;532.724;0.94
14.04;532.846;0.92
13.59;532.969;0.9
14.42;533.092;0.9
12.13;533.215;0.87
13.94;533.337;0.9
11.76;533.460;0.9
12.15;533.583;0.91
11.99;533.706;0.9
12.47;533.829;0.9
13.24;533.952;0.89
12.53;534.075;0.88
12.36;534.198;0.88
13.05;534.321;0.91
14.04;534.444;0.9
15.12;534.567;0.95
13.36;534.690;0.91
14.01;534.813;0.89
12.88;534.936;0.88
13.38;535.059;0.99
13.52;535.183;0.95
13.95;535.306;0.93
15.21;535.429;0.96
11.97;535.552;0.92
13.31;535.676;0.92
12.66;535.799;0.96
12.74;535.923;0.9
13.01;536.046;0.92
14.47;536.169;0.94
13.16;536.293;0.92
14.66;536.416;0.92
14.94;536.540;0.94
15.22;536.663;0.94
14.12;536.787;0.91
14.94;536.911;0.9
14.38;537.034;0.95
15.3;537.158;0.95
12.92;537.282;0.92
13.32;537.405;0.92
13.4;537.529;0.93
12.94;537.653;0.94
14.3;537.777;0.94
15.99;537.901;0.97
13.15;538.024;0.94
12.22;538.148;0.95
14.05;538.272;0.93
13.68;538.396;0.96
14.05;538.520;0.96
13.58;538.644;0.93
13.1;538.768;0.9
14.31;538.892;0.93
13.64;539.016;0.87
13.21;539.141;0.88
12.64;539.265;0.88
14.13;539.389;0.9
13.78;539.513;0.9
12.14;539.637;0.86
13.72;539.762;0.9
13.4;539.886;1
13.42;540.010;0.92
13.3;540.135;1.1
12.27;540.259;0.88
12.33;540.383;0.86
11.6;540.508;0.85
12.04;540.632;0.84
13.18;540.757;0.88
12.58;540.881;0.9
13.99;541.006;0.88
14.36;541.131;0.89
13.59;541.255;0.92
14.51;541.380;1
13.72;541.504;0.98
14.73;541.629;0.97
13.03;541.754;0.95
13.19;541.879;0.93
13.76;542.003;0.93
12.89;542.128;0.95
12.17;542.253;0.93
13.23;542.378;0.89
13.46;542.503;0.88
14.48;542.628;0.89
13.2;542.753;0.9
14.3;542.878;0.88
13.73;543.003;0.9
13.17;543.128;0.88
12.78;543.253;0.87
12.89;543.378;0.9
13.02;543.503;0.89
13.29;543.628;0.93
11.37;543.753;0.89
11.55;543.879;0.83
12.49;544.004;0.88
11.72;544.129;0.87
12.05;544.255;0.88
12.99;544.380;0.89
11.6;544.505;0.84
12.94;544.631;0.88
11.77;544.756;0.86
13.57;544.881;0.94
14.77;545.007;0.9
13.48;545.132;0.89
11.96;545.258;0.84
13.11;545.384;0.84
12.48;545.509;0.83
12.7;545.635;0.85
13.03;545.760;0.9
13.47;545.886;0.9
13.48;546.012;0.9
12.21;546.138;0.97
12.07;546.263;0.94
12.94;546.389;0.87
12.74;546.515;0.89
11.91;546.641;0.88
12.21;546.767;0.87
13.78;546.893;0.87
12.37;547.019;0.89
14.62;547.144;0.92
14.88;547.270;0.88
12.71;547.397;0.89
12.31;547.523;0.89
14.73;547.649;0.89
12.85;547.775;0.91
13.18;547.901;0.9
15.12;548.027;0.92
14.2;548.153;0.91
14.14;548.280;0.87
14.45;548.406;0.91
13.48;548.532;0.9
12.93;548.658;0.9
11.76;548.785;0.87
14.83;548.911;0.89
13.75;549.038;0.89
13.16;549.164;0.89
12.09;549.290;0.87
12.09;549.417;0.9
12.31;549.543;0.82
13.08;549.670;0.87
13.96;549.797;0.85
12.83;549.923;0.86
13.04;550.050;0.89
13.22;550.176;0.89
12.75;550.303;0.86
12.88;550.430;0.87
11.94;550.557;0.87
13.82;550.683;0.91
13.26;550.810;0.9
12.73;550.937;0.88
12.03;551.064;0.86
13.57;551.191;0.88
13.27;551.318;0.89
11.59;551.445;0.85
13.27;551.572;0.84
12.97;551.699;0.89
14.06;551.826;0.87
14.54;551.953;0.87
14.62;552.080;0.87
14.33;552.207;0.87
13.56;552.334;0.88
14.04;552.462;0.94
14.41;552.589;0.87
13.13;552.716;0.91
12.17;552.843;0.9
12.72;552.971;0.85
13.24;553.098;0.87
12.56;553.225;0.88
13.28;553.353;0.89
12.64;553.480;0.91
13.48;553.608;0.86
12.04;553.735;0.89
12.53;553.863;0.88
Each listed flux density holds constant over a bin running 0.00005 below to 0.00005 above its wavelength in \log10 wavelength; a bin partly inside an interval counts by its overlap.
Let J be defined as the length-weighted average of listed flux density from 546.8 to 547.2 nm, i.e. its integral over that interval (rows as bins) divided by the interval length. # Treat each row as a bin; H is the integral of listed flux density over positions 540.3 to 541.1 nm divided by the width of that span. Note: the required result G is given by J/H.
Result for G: 1.07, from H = 12.7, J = 13.5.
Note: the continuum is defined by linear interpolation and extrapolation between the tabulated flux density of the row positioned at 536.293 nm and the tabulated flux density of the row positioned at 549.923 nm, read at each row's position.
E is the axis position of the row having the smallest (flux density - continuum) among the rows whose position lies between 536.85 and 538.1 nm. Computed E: 537.282 nm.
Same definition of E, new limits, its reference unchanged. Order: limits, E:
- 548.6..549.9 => 548.785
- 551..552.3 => 551.445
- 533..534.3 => 533.460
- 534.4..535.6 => 535.552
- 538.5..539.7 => 539.637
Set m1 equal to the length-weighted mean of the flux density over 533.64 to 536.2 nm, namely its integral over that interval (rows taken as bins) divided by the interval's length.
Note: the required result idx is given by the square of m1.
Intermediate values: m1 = 13.28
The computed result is 176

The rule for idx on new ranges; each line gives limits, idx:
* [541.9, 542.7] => 178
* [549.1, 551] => 166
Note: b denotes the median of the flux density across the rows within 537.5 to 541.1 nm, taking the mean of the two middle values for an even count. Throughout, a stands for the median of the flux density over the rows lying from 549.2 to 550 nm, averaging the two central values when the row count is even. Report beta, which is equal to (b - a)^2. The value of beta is 0.7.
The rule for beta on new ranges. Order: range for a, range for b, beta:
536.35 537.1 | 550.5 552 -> 2.4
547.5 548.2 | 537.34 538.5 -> 0.1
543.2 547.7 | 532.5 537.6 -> 0.4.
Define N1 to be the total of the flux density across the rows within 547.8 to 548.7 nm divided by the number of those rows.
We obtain 13.9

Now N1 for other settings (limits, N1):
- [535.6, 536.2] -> 13.2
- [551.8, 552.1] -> 14.4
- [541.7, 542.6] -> 13.1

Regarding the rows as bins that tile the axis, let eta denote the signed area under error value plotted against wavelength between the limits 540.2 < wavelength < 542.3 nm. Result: 1.92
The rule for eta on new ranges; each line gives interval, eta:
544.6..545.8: 1.05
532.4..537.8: 4.96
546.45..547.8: 1.20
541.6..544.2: 2.34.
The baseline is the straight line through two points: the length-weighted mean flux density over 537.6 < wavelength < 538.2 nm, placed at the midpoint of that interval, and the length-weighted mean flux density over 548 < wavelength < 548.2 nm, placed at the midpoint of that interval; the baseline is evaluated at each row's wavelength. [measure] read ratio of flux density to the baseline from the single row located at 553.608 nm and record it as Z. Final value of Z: 0.89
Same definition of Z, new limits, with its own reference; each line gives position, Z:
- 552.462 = 0.94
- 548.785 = 0.80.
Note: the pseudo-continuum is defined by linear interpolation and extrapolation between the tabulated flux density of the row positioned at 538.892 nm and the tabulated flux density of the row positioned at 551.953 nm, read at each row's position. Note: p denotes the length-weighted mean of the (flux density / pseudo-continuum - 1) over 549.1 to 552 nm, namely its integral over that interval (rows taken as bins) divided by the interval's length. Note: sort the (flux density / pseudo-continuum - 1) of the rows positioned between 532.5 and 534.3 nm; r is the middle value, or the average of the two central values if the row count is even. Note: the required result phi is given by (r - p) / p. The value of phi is -0.1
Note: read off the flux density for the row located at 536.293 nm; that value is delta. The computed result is 13.16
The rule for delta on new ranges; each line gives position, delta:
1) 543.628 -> 13.29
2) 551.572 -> 13.27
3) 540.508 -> 11.6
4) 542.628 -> 14.48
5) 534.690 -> 13.36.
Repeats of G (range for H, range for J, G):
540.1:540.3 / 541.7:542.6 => 1.03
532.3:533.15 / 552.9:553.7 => 0.92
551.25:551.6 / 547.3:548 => 1.05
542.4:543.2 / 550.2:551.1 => 0.94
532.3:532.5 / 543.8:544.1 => 0.87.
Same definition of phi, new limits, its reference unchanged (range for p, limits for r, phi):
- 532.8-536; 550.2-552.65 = 0.2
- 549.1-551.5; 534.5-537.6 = -0.6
